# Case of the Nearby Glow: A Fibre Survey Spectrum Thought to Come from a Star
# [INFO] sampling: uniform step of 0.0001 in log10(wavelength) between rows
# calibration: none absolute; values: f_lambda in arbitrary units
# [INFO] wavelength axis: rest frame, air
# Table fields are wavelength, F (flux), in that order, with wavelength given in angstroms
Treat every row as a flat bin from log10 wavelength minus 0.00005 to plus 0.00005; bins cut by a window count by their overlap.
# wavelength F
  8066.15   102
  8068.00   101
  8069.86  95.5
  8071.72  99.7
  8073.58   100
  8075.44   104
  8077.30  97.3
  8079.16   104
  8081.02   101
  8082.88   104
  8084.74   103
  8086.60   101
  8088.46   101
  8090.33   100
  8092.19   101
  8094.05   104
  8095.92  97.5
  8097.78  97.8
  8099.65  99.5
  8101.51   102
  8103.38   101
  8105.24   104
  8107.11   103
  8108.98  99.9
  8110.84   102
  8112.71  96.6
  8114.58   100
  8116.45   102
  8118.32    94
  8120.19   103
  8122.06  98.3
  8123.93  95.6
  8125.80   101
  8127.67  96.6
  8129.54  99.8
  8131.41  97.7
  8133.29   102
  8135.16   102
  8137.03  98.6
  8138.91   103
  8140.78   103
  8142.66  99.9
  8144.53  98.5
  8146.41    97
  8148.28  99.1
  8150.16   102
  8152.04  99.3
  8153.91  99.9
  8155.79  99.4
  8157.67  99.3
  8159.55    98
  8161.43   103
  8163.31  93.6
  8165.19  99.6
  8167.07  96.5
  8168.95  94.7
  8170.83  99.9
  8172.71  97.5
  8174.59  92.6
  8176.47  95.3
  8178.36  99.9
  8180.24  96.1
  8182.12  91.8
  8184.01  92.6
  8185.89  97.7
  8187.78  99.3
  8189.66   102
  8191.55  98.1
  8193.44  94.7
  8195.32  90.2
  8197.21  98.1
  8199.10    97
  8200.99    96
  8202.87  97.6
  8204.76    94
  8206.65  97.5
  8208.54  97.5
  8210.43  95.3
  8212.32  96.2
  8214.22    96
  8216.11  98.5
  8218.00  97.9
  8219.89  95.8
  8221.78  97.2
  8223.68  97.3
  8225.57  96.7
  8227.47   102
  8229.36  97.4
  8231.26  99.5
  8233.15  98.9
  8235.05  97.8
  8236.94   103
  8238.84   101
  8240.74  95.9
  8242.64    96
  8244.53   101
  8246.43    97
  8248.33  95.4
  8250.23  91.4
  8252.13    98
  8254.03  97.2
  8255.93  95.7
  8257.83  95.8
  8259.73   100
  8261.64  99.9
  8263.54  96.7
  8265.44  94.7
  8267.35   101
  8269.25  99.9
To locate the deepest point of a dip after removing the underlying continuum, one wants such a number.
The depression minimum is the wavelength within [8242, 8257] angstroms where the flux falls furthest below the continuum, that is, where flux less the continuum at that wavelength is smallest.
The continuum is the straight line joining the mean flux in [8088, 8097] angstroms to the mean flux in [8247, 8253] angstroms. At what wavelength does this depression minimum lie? 8250.23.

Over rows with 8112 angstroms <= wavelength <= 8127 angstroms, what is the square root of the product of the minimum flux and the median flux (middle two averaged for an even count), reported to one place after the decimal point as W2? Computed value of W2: 96.5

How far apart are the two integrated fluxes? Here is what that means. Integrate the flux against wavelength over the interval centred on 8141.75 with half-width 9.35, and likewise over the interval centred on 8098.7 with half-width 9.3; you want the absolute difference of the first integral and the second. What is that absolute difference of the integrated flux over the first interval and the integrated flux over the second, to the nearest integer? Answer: 1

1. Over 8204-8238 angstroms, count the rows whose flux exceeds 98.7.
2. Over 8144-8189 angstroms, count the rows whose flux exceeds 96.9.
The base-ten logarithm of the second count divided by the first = 0.6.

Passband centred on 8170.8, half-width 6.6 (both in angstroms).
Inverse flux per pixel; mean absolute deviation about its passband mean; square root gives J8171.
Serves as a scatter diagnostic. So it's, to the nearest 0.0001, 0.0149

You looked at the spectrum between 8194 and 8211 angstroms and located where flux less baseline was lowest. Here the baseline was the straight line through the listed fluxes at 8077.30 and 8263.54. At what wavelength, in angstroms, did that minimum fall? 8195.32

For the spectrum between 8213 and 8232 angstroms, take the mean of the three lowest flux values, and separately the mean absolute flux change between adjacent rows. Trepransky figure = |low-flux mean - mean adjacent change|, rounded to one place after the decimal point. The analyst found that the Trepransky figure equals 94.0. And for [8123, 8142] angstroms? 93.6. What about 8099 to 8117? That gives 96.1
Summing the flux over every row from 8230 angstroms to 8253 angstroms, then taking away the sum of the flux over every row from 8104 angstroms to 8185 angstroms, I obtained -3073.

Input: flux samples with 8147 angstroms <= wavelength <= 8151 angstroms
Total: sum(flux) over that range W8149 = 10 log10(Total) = 23.0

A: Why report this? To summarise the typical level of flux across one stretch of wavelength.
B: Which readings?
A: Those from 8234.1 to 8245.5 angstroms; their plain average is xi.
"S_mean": 99.1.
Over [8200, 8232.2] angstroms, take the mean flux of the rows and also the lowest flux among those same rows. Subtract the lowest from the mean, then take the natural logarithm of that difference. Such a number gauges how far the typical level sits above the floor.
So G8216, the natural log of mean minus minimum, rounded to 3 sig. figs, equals 1.16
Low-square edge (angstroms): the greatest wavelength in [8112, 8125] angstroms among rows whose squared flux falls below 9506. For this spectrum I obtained 8123.93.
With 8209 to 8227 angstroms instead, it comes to 8225.57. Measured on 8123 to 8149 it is 8146.41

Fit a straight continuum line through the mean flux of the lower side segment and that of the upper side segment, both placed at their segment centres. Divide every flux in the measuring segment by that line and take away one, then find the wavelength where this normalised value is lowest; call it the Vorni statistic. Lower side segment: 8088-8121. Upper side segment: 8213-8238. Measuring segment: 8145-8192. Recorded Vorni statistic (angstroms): 8182.12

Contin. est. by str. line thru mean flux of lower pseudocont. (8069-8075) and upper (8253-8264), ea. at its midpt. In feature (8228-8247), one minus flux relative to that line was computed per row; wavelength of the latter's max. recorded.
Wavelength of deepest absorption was 8240.74 angstroms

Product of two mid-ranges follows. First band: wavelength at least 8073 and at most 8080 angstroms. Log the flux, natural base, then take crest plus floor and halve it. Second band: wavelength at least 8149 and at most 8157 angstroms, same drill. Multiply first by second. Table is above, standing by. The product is 21.26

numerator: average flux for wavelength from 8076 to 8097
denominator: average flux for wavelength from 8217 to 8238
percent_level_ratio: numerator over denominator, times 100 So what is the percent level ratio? 102.8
